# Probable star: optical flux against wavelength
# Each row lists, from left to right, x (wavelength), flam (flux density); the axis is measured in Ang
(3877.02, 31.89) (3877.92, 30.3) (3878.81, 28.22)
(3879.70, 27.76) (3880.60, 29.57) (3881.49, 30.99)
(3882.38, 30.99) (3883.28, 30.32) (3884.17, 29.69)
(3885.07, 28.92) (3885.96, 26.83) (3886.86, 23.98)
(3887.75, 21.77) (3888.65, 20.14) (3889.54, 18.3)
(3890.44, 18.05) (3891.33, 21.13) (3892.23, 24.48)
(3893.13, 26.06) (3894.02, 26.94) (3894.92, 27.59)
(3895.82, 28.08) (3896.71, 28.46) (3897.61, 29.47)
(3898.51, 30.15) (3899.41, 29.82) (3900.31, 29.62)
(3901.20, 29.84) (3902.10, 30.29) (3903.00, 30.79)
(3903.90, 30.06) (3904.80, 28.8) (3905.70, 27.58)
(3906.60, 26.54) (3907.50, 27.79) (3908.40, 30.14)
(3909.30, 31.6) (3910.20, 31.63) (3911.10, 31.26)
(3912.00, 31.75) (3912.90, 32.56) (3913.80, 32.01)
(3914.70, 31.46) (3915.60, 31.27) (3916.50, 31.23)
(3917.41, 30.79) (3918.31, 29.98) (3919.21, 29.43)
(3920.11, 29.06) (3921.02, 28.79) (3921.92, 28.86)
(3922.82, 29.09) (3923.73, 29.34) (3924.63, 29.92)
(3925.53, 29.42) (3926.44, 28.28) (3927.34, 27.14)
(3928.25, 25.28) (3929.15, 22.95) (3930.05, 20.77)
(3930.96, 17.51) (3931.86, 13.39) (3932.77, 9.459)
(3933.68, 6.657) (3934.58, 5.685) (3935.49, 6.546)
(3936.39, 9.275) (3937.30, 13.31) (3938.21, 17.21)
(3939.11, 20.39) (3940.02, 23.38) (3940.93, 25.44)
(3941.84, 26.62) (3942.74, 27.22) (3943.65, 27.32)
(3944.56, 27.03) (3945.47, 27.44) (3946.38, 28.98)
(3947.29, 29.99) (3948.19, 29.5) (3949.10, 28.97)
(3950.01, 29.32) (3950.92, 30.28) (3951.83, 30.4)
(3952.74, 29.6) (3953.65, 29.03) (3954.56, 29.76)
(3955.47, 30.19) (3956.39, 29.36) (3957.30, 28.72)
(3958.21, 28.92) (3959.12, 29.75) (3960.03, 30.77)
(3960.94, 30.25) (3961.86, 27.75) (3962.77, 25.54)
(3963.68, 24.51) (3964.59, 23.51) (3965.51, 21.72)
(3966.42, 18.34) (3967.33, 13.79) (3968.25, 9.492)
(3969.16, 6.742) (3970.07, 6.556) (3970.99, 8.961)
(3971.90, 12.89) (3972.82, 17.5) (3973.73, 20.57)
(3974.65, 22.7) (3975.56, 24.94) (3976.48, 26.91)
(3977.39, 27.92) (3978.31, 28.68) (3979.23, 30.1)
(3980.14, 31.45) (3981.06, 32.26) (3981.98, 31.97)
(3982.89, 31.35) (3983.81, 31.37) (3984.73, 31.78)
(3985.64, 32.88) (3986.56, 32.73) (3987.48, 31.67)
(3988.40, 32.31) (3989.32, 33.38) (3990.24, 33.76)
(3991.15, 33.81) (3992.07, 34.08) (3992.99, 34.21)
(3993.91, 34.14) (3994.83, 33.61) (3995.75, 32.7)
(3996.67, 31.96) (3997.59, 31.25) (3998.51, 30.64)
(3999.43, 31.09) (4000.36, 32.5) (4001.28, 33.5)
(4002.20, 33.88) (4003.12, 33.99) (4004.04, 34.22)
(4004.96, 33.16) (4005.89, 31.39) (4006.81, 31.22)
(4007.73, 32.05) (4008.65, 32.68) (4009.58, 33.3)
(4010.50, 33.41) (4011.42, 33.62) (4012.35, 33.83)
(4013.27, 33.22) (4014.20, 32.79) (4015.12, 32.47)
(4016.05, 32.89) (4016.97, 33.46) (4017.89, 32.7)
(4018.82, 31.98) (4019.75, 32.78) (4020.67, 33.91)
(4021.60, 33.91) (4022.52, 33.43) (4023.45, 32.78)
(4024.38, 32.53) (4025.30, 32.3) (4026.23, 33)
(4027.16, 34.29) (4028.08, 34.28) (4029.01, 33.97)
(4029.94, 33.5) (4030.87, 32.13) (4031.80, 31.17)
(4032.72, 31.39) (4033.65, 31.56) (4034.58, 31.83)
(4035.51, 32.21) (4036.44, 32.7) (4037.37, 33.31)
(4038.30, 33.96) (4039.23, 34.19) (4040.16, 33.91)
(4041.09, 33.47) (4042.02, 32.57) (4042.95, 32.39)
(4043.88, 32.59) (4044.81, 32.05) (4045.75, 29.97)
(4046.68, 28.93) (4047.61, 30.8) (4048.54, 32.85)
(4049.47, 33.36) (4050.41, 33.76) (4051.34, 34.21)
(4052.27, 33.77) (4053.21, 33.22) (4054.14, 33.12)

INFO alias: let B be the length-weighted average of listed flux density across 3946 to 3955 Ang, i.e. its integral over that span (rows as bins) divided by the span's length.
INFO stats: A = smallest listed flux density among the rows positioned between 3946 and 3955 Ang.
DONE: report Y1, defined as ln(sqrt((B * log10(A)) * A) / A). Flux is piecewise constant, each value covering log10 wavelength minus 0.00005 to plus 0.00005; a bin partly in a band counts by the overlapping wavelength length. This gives 0.201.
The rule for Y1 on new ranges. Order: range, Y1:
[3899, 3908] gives 0.223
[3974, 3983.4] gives 0.269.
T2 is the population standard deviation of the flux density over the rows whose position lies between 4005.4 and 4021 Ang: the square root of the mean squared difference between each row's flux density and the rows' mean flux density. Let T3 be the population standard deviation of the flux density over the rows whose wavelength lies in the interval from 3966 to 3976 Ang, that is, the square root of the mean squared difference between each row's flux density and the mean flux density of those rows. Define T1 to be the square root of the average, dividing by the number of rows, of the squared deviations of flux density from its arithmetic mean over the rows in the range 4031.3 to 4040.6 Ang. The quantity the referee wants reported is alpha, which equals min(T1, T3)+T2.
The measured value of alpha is 1.9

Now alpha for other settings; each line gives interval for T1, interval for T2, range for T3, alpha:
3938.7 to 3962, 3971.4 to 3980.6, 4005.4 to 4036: 6.5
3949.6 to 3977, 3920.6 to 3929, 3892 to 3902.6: 3.1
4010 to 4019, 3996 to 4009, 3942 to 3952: 1.7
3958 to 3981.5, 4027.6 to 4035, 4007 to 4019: 1.7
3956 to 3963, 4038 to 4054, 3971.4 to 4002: 3.0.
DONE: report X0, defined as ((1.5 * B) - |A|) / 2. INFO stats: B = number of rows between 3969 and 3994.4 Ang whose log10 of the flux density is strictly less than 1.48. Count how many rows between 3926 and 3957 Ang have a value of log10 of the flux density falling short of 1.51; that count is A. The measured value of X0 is -8.0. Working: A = 34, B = 12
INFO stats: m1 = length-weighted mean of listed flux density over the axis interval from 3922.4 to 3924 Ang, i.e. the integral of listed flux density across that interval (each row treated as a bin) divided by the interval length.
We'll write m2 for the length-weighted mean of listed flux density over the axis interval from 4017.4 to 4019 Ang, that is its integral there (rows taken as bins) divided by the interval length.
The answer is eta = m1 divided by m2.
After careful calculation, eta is 0.9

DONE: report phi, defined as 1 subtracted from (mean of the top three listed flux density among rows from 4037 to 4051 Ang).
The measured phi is 33.0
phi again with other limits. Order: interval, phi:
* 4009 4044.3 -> 33.3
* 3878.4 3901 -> 29.8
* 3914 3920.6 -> 30.3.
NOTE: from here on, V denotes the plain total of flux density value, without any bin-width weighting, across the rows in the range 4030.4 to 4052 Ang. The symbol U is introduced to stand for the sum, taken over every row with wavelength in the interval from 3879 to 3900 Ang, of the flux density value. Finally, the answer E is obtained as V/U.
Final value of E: 1.22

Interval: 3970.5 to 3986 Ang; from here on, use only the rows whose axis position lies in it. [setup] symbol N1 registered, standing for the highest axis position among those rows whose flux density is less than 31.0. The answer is 3979.23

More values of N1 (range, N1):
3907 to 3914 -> 3908.40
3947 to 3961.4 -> 3960.94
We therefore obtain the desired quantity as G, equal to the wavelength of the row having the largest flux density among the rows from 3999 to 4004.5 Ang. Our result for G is 4004.04 Ang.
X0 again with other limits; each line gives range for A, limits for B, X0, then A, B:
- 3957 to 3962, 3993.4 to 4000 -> -3.0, 6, 0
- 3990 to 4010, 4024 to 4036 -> -3.5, 7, 0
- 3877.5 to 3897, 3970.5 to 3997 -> -3.5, 22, 10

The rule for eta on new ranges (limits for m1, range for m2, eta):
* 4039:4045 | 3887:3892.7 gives 1.6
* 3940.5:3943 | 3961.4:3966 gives 1.1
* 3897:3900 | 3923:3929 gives 1.1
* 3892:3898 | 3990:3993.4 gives 0.8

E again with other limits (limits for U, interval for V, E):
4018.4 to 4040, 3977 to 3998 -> 0.98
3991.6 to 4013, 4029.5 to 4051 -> 0.98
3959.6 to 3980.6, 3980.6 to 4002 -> 1.52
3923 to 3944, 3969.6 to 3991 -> 1.33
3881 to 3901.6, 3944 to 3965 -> 1.08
